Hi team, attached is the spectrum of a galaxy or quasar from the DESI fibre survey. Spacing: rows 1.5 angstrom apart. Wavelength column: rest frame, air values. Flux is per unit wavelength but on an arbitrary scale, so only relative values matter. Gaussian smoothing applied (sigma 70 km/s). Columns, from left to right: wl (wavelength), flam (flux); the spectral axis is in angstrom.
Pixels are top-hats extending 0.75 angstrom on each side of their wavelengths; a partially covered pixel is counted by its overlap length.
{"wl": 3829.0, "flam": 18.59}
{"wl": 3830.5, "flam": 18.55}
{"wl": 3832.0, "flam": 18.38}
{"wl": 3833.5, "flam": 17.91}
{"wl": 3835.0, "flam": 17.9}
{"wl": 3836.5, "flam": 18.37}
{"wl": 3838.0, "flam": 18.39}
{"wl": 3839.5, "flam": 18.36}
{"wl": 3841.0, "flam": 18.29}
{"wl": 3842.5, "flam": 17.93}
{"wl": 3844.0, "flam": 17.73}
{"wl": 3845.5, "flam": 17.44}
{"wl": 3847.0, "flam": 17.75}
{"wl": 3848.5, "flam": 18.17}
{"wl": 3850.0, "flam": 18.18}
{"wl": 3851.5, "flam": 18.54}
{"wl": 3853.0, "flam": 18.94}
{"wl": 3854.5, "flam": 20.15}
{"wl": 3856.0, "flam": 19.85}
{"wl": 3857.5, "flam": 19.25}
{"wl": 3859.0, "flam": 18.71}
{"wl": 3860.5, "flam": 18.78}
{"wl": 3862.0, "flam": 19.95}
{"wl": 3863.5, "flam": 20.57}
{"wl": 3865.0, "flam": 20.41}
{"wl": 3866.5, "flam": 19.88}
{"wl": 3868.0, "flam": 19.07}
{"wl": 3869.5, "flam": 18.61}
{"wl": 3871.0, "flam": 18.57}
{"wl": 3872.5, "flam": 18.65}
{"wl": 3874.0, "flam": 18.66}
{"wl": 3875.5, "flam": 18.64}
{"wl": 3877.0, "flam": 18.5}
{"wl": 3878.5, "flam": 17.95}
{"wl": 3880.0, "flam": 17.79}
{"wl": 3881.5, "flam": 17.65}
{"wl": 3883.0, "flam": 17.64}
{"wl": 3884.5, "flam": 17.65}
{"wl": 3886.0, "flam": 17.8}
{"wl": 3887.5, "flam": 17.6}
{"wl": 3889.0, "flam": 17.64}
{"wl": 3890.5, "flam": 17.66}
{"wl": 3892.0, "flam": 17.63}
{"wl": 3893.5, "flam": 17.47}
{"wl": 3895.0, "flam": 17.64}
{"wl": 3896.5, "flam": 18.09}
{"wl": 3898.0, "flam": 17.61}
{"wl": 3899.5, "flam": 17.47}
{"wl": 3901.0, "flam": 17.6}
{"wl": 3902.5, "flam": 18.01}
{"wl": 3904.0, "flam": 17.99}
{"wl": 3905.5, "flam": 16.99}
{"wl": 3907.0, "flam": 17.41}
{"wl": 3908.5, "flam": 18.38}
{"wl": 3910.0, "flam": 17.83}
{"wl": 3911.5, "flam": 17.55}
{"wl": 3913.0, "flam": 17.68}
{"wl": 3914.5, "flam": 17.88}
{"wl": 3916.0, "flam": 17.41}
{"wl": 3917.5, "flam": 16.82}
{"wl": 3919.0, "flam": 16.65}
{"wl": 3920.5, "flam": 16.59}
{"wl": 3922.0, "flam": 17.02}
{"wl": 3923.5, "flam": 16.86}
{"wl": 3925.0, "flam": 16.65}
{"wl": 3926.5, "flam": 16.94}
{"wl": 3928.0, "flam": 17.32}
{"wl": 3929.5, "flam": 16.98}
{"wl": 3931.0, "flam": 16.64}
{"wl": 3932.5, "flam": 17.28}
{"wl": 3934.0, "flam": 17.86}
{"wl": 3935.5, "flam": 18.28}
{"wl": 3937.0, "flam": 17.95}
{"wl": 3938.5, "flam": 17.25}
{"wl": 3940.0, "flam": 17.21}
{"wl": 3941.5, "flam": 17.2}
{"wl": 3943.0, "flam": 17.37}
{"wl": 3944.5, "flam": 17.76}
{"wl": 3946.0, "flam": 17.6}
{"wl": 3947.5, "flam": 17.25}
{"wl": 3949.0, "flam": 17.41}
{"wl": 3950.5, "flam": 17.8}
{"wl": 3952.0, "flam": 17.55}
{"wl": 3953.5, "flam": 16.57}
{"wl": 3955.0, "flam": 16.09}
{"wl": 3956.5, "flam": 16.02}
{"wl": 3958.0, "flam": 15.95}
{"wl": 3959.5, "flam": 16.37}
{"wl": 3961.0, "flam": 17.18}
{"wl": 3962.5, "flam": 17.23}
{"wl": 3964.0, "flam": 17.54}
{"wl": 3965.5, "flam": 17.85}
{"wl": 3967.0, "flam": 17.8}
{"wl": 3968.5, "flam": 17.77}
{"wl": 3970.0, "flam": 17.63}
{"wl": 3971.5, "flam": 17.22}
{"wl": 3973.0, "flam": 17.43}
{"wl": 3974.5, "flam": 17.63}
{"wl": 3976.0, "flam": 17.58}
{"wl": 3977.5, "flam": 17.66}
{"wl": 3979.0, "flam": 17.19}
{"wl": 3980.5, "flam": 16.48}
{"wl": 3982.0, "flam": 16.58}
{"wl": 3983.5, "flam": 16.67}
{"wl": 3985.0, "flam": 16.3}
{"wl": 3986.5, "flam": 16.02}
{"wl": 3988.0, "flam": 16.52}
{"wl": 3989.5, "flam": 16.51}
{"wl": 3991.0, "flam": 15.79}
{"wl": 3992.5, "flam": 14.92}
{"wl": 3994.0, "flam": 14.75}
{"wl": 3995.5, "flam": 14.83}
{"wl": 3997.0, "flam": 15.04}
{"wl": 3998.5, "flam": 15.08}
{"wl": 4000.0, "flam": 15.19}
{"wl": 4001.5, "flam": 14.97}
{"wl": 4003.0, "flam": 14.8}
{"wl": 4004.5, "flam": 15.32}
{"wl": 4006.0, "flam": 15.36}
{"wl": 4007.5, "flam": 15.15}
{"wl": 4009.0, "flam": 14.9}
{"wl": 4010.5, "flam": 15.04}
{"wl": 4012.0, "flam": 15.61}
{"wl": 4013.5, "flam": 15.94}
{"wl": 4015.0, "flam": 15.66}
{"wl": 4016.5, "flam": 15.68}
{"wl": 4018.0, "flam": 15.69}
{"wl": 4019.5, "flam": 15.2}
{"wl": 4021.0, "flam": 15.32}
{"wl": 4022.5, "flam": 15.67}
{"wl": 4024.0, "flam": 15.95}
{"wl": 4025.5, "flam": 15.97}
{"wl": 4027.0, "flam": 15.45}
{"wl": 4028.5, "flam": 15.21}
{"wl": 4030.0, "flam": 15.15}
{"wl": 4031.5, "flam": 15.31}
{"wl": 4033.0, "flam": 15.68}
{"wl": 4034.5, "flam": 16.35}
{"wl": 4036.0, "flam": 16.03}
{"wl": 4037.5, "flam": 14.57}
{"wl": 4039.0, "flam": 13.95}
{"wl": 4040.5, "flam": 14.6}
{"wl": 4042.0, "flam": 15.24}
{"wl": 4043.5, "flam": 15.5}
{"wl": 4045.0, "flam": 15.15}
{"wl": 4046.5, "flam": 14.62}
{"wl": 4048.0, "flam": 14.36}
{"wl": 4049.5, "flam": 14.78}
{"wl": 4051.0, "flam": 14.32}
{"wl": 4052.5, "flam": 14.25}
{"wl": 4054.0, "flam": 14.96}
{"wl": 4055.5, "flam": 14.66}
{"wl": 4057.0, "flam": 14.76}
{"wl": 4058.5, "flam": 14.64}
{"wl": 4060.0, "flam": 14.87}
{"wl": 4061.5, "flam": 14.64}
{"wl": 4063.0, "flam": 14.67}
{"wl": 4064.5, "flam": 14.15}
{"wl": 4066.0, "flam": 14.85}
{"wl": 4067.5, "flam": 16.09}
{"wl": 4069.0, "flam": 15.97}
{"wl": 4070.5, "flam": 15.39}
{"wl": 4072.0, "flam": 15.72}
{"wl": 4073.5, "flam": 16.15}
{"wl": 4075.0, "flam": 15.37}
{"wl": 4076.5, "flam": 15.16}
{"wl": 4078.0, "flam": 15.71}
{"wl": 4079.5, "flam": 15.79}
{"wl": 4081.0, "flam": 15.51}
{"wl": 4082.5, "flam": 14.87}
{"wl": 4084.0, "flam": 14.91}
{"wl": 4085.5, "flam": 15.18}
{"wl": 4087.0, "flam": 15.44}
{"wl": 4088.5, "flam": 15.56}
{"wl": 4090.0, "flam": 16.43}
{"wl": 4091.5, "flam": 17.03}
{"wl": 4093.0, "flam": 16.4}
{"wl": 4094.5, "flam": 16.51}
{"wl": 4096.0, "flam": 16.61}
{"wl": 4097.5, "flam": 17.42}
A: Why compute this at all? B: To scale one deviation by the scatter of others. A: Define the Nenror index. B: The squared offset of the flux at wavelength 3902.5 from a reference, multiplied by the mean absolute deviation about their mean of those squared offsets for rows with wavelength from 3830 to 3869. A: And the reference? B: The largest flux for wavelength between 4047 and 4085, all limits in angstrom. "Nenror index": 14.4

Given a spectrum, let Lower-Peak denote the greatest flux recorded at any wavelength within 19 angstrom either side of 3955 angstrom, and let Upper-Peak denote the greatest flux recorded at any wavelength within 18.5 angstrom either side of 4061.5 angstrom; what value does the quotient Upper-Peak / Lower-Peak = 0.90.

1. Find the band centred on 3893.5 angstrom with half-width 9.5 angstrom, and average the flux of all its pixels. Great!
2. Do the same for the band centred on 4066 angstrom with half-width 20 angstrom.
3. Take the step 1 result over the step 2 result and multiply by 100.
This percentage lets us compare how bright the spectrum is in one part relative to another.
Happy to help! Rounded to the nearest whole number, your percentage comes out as 117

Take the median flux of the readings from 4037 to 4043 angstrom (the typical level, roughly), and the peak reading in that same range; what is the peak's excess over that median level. 0.7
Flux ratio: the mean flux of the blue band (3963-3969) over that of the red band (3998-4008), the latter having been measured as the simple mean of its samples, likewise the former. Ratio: 1.17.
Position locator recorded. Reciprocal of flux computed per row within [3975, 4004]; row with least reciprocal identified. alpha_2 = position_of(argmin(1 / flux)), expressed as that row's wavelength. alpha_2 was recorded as 3977.5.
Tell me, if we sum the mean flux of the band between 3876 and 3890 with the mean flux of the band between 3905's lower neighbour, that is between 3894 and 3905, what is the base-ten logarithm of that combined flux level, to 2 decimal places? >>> 1.55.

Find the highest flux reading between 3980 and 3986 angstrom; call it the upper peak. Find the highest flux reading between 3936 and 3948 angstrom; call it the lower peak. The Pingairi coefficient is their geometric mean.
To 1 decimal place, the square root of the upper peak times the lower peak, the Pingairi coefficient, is 17.3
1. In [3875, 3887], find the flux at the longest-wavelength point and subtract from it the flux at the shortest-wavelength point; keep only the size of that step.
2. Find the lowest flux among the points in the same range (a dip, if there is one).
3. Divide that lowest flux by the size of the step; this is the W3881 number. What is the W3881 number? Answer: 21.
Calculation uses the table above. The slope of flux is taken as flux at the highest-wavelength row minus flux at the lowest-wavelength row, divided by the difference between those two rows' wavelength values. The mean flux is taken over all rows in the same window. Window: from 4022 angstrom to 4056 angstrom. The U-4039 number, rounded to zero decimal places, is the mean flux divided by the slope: -494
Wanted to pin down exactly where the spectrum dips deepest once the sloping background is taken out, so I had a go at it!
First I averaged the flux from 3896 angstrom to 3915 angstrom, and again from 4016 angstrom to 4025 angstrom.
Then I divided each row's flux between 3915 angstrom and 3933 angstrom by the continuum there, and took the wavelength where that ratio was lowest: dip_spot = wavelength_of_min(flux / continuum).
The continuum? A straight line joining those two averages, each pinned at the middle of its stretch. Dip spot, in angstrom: 3920.5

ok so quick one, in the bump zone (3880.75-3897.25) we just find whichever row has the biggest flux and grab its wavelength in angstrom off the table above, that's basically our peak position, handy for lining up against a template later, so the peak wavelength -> 3896.5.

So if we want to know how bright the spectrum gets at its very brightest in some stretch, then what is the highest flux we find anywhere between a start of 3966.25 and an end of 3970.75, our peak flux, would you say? 17.8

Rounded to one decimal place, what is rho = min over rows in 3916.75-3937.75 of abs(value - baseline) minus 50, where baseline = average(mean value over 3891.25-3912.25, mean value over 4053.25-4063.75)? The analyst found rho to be -49.6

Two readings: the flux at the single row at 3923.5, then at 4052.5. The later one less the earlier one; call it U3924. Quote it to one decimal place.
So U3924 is -2.6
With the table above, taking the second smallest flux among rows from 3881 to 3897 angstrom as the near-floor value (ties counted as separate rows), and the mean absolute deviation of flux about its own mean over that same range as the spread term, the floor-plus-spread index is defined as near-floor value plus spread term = 17.7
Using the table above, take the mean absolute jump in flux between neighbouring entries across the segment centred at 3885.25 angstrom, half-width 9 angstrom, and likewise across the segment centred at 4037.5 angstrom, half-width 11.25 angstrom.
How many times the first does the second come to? 3.5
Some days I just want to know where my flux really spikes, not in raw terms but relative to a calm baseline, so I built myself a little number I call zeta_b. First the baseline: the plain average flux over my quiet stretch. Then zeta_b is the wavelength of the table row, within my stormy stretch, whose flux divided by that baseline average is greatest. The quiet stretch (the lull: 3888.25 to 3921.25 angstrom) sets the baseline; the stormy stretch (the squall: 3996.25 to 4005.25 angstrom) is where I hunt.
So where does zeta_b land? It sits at 4004.5 angstrom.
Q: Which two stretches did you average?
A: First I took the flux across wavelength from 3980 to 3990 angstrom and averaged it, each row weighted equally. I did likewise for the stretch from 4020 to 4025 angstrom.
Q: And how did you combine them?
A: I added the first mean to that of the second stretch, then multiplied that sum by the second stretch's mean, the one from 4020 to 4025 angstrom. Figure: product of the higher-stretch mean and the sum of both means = 502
